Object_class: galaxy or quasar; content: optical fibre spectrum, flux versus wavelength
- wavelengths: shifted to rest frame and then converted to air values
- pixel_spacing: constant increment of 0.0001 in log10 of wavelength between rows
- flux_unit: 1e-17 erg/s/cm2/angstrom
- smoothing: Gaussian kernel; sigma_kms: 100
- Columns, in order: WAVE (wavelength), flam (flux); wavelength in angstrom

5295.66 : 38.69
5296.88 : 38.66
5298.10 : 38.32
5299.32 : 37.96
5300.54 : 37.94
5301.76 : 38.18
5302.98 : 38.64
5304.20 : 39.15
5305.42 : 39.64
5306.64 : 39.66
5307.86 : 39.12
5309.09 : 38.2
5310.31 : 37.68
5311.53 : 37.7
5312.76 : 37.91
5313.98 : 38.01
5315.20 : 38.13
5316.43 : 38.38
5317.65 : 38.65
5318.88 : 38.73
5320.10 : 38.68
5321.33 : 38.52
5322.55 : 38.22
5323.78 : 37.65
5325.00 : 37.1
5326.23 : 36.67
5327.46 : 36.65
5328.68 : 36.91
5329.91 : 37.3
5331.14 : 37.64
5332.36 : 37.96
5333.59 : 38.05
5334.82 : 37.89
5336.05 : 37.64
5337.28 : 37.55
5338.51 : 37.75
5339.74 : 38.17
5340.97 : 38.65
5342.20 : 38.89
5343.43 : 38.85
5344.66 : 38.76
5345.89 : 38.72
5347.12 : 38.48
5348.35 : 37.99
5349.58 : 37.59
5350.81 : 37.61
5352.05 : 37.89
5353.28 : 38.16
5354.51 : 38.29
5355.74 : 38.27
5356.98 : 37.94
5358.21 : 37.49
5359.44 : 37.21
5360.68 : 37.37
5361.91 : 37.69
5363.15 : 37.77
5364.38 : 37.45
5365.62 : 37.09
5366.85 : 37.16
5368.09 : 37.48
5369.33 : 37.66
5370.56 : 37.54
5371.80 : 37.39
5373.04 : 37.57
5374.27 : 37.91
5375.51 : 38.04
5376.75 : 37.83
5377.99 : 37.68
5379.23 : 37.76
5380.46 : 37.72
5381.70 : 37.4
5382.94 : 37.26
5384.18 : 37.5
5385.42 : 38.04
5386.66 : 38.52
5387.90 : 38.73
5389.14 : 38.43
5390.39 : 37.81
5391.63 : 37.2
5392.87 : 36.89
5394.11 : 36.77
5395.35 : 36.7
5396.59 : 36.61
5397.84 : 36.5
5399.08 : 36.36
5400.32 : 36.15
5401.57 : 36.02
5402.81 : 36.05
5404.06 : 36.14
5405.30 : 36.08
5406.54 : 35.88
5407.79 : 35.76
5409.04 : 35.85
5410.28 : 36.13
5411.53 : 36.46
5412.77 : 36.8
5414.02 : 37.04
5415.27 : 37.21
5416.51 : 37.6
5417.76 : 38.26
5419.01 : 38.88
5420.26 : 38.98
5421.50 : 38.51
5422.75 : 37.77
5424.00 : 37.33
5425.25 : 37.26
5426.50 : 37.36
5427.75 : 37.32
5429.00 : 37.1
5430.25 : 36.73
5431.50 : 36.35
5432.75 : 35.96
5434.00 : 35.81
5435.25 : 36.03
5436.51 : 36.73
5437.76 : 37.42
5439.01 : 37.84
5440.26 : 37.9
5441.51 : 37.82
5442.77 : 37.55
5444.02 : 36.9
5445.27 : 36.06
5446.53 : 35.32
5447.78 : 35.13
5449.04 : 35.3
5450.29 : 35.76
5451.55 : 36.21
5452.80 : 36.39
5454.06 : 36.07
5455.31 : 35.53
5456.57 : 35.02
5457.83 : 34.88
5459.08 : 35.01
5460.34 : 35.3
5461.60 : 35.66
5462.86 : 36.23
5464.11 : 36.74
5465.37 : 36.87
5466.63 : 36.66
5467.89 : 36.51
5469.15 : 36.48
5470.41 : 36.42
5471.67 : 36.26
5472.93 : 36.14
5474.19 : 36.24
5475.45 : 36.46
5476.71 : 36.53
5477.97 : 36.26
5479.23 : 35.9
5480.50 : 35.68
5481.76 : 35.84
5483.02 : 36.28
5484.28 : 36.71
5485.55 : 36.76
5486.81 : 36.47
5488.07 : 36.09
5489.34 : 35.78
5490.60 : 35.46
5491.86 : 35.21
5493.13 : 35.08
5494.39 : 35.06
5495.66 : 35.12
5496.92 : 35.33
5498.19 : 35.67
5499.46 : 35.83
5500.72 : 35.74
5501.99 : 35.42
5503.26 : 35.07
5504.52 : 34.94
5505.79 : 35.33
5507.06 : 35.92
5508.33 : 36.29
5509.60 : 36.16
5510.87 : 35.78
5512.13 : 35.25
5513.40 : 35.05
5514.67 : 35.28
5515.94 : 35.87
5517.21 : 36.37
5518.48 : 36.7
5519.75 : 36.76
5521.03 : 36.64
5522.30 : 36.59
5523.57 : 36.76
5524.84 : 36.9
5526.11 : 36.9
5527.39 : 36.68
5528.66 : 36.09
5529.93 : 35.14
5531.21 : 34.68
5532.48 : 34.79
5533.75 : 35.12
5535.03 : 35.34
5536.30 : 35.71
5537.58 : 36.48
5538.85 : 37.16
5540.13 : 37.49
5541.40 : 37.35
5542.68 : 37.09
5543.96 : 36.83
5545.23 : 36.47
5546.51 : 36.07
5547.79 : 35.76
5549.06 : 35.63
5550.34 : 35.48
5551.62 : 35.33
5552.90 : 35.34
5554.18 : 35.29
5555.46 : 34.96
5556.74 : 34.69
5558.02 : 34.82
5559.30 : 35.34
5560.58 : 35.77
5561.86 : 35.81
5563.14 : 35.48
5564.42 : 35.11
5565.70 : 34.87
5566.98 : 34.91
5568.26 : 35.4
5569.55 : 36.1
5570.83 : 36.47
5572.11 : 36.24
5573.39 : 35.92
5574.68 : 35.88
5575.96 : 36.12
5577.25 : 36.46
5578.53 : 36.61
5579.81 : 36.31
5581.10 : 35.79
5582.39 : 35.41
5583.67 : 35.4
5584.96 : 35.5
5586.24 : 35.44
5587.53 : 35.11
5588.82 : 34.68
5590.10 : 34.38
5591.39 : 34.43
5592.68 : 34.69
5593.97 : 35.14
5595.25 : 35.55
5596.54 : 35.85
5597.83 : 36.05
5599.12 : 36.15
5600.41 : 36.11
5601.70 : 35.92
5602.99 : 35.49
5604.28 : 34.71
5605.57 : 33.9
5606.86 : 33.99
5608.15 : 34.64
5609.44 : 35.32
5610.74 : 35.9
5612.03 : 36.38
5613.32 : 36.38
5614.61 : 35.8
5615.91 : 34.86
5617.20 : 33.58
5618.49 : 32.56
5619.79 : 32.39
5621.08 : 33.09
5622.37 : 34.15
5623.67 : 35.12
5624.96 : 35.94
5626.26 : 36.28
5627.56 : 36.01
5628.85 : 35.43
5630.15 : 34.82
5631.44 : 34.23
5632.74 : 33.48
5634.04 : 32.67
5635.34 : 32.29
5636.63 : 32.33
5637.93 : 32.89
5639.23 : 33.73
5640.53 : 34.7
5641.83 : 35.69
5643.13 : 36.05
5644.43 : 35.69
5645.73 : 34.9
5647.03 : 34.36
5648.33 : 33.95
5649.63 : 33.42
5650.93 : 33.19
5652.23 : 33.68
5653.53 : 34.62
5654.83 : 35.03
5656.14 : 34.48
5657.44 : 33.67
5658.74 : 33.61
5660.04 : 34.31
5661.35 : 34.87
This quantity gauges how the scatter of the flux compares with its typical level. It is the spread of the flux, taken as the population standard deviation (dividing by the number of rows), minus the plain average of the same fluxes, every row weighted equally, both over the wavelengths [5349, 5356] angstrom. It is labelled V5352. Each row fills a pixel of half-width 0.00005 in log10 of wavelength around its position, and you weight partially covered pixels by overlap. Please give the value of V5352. -37.7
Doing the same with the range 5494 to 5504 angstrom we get -35.1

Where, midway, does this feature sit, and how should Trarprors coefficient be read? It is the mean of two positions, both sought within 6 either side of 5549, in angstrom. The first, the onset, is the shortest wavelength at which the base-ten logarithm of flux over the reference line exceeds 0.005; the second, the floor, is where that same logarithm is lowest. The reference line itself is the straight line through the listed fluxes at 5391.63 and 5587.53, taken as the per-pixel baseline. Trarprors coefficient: 5549.1 angstrom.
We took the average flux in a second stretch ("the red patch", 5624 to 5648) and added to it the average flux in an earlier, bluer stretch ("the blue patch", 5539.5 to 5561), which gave 70.4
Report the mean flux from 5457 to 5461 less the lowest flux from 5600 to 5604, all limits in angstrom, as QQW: -0.4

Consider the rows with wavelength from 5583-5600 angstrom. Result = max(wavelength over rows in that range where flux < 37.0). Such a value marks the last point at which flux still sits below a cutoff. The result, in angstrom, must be 5599.12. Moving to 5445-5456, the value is 5455.31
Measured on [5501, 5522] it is 5521.03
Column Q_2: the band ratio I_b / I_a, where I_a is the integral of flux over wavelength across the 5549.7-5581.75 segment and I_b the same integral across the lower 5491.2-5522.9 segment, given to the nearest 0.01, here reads 0.99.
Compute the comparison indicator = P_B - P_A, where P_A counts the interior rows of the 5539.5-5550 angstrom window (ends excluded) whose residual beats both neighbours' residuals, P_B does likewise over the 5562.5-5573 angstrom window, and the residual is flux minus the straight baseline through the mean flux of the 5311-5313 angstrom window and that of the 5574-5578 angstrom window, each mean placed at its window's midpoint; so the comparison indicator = 1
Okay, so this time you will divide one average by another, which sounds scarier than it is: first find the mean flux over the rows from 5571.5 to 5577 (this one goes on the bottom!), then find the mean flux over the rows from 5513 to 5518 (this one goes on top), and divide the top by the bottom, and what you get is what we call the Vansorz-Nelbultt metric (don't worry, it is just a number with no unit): 0.99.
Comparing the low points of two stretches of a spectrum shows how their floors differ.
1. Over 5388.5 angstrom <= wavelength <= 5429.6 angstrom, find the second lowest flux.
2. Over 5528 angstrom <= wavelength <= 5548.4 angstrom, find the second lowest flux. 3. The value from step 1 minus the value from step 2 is 1.1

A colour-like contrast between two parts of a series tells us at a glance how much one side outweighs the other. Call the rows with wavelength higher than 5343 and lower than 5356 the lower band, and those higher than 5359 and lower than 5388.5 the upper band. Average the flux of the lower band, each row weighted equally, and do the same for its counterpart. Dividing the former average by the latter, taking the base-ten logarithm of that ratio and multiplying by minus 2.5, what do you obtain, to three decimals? -0.017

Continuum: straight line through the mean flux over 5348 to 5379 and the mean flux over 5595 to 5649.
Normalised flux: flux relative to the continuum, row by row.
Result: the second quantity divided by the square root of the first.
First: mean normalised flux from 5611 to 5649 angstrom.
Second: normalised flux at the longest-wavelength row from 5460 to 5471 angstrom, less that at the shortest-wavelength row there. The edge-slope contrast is 0.034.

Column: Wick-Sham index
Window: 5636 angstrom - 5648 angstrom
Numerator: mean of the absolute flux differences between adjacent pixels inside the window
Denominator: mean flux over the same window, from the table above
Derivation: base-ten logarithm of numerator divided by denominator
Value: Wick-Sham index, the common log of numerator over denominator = -1.71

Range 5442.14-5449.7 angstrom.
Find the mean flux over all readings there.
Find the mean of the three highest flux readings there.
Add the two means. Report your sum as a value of 72.9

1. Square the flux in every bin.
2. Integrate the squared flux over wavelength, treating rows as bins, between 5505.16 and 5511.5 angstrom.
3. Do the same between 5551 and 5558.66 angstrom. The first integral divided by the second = 1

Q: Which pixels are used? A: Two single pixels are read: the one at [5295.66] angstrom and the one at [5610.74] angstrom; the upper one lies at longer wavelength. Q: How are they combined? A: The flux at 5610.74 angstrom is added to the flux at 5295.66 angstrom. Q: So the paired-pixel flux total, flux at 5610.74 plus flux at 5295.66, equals 74.6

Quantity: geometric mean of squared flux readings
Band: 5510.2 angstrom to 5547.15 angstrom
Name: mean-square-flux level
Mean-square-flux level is 1309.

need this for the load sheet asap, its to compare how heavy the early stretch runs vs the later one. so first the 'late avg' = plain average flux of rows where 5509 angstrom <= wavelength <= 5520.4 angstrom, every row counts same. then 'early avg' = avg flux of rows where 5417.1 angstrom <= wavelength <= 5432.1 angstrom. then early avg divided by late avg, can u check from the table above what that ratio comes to 1.05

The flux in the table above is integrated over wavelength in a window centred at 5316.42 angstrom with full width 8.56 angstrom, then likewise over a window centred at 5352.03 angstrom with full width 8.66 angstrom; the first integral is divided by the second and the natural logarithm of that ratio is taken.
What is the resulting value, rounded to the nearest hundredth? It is 0.00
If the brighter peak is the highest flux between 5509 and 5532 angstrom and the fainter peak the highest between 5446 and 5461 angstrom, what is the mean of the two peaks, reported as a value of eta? 36.6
